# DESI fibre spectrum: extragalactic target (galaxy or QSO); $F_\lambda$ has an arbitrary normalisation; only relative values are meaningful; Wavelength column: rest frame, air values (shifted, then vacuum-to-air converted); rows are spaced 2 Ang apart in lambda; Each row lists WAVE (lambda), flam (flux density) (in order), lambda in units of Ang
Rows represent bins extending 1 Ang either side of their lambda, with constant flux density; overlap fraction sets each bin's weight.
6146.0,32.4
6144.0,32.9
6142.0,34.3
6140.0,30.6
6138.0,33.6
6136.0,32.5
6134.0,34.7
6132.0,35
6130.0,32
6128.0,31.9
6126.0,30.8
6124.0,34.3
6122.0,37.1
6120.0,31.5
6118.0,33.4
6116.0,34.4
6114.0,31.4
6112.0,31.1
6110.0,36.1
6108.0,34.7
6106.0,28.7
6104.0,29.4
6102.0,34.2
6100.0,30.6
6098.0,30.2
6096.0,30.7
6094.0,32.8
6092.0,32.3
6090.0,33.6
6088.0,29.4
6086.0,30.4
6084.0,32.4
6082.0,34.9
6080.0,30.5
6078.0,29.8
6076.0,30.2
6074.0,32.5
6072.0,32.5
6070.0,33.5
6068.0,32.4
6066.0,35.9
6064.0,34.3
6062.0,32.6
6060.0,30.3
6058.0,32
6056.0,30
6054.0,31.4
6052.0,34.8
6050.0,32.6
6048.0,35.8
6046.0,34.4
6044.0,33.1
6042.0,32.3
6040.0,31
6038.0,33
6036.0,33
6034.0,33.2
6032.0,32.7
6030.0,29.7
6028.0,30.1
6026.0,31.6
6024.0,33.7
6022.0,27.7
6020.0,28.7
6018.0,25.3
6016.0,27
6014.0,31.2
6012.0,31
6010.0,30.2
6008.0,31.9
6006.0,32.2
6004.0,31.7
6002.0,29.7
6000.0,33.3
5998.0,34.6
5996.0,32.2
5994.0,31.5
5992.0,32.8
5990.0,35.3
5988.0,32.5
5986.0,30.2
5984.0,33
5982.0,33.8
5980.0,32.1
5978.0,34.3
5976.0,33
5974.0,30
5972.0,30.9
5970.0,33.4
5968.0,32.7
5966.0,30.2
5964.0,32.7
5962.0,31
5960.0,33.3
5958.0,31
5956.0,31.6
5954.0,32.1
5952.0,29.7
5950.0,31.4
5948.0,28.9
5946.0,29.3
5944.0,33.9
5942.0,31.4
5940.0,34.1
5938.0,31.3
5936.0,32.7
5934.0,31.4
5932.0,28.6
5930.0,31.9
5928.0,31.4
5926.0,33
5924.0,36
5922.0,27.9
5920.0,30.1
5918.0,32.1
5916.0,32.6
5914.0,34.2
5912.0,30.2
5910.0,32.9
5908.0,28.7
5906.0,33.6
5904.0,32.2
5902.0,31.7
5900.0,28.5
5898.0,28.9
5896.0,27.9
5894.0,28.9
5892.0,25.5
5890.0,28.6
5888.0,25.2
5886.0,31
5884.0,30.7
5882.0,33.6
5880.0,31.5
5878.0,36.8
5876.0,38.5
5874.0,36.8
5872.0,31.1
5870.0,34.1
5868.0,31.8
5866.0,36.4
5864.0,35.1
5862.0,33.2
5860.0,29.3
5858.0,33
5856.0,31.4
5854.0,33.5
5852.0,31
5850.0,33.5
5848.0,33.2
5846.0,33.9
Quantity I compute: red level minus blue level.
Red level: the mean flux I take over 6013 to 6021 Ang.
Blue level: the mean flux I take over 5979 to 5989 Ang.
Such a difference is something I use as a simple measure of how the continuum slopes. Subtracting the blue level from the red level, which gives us -4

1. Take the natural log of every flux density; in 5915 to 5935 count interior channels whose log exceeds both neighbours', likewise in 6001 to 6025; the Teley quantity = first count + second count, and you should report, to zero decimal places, 5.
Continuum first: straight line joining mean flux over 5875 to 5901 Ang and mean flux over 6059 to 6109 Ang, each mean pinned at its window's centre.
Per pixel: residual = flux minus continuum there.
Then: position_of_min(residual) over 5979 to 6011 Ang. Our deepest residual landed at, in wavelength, 6002.0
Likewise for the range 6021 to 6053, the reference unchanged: 6022.0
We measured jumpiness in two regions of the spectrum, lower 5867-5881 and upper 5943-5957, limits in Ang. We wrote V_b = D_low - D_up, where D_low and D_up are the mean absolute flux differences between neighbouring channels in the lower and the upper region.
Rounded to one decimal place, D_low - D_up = 1.3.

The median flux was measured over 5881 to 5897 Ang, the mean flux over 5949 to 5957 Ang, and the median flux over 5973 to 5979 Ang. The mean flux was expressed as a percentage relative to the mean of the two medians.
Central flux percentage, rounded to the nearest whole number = 101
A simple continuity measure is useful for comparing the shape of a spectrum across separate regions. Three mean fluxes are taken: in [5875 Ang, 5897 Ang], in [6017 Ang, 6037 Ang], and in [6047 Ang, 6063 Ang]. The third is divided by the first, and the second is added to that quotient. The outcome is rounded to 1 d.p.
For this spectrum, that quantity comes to 31.6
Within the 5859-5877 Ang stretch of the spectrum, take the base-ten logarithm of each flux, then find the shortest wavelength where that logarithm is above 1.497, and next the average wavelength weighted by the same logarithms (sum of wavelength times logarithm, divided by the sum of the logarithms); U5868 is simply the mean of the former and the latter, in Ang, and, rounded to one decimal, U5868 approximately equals 5865.0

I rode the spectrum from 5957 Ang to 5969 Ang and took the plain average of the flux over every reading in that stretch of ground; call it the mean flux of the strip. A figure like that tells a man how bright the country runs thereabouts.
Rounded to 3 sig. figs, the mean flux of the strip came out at 31.8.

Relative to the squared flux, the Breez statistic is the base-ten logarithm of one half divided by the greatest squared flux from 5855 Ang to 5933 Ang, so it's -3.47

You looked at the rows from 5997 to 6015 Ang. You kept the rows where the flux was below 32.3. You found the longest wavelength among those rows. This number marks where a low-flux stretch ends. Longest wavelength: 6014.0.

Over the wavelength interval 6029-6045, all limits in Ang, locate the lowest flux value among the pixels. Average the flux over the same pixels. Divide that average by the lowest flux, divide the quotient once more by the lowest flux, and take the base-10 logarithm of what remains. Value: -1.44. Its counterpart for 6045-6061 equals -1.44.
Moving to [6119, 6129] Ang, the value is -1.46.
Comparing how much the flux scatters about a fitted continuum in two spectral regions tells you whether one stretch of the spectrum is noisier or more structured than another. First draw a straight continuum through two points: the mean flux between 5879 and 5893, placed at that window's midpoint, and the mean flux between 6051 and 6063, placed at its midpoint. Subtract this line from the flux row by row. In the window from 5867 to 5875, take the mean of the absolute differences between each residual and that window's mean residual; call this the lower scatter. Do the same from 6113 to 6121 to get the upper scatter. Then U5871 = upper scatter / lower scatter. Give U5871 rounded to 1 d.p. 0.6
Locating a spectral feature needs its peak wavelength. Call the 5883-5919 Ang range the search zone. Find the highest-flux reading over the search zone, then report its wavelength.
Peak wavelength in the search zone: 5914.0 Ang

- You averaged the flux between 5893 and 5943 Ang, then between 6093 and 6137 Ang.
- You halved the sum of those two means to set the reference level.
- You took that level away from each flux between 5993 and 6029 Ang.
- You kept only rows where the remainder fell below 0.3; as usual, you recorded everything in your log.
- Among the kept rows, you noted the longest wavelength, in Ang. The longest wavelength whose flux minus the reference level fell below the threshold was 6028.0 Ang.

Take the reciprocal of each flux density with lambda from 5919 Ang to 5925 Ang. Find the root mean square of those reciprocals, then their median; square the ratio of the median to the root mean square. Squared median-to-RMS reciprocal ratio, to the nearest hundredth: 1.05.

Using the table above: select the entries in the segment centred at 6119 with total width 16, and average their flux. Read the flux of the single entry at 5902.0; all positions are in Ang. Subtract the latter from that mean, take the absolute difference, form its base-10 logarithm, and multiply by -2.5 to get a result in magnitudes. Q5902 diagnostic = -0.3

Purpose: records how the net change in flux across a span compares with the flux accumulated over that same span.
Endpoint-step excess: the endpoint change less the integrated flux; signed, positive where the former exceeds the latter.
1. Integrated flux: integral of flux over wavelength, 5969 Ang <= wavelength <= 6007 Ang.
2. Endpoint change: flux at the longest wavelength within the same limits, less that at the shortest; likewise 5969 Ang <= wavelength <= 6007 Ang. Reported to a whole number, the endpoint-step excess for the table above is -1234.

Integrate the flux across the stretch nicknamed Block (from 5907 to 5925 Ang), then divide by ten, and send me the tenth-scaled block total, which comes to 57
